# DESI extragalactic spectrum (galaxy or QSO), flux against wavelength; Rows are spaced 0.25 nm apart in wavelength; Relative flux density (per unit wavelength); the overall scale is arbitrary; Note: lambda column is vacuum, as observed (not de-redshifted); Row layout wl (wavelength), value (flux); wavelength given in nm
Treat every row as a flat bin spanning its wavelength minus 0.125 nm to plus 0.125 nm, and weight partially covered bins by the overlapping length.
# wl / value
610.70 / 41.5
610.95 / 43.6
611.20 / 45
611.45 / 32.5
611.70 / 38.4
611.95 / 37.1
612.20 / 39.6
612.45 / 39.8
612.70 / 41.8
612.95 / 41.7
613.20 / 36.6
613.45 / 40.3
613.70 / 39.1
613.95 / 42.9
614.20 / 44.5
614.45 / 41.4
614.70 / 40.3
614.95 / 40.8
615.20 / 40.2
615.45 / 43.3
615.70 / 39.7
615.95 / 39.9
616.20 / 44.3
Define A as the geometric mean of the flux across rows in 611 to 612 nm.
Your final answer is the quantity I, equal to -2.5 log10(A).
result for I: -3.95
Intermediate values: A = 38.0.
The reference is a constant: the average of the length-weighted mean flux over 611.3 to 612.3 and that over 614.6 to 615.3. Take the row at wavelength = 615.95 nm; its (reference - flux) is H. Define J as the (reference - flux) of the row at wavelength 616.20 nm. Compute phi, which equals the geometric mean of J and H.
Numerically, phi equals 2.54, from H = -1.2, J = -5.6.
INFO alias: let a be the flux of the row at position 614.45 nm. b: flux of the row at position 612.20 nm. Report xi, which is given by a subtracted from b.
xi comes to -2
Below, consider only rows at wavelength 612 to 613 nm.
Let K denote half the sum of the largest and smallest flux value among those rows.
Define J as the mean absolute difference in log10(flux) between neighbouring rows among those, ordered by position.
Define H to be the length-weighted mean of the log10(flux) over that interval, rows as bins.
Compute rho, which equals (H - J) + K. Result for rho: 42.3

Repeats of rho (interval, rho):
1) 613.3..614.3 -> 43.4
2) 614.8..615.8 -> 43.1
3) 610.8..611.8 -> 40.3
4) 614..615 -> 44.0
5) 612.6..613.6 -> 40.8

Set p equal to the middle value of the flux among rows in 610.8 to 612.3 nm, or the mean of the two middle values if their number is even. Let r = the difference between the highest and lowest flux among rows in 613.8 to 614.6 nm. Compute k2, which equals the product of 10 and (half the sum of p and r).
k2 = 210.5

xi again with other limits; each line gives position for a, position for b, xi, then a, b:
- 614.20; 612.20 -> -5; 44.5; 39.6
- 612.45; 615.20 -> 0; 39.8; 40.2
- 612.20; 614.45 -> 2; 39.6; 41.4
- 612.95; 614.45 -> 0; 41.7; 41.4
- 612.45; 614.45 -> 2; 39.8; 41.4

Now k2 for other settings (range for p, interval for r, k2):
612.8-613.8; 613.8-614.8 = 219.5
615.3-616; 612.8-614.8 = 239.0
